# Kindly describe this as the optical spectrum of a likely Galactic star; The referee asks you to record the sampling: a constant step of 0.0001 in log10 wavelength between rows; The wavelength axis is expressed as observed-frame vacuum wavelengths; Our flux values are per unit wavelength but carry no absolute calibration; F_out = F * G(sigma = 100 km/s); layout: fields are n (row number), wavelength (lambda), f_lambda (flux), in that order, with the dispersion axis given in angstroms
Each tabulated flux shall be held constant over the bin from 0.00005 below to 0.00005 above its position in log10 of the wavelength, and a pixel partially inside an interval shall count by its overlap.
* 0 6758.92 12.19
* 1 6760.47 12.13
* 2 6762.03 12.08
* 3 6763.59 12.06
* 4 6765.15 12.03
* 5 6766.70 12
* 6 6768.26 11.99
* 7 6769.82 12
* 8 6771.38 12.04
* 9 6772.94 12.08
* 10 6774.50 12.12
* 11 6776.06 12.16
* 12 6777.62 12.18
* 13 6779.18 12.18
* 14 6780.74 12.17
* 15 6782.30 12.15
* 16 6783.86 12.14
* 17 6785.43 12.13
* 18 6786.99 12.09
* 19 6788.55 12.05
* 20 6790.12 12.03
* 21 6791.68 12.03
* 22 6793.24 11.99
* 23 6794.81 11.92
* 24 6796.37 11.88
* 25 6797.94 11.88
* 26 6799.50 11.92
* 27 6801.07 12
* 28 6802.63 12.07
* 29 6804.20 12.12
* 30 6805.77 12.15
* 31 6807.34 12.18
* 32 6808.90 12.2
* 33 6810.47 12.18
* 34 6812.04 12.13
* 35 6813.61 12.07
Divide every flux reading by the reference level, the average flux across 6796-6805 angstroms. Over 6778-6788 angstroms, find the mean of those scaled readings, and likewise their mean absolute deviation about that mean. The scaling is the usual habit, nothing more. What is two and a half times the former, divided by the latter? 1301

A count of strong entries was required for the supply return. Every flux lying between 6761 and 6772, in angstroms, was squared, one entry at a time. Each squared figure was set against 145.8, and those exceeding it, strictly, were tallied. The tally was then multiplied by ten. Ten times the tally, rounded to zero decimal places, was 10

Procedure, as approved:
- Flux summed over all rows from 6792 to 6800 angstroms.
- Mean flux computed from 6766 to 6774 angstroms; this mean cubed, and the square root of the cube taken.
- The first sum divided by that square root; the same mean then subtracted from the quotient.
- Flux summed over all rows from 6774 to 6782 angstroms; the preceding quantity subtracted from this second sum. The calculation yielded 71.4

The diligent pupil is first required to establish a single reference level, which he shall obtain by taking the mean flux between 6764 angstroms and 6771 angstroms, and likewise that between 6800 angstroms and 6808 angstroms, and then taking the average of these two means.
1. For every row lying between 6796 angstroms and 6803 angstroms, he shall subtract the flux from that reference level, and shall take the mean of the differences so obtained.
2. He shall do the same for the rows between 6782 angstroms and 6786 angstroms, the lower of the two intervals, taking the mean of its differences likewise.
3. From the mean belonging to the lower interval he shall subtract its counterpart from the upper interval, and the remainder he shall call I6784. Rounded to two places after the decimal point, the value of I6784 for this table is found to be -0.19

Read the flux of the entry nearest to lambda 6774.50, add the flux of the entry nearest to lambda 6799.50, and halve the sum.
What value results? 12.02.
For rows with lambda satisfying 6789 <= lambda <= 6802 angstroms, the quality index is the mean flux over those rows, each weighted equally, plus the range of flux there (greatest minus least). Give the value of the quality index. 12.1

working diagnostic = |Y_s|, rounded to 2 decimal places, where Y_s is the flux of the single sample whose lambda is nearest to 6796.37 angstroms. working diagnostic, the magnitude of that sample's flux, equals 11.88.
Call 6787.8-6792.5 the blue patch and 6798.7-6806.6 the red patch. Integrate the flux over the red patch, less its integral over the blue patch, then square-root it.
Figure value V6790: 6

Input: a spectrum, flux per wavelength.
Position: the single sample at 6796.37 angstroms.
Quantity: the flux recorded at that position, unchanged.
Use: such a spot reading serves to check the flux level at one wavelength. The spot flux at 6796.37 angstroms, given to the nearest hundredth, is 11.88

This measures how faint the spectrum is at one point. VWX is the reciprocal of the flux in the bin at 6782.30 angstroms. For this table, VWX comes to 0.0823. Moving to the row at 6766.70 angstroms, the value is 0.0833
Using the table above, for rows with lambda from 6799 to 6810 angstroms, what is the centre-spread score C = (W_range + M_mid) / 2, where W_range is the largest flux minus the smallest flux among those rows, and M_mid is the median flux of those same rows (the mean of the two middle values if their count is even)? 6.20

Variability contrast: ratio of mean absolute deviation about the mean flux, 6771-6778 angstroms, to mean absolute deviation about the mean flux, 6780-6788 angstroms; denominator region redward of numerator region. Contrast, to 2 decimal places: 2.15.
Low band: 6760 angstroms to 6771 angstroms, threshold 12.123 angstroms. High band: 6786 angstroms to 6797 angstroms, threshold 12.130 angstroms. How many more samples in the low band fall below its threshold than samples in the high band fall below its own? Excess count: -1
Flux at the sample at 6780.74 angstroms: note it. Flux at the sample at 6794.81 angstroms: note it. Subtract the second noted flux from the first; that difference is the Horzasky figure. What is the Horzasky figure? 0.25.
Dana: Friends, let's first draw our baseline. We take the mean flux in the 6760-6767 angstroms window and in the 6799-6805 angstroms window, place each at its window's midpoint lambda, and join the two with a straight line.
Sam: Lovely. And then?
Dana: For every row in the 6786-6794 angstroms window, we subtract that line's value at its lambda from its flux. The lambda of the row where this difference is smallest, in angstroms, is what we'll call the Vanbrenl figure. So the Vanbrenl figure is 6793.24 angstroms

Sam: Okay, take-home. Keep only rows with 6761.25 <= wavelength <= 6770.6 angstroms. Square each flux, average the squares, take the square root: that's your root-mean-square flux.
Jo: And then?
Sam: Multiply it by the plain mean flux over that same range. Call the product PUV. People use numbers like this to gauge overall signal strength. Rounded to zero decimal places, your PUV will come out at 145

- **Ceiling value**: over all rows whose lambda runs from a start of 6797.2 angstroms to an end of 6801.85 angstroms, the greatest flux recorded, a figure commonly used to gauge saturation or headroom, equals 12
